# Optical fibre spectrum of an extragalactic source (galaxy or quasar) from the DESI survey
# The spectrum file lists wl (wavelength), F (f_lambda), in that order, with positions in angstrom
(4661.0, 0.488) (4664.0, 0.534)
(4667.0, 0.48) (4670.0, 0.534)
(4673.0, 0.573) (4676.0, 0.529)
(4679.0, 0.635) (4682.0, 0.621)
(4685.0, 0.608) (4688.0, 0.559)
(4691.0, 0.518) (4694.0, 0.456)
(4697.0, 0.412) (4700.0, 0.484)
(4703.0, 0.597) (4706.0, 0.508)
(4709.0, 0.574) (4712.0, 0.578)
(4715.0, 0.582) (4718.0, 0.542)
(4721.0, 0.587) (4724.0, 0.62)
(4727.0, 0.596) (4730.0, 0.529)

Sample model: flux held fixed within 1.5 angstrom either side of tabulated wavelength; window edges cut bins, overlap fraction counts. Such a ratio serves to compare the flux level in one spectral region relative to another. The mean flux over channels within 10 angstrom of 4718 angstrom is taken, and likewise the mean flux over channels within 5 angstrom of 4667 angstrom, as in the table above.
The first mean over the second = 1.13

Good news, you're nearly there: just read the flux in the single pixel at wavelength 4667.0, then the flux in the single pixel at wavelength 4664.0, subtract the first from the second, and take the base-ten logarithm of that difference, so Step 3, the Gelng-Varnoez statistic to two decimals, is -1.27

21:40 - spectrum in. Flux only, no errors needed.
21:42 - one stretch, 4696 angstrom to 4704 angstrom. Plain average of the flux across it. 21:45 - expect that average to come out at 0.50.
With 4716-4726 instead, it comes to 0.58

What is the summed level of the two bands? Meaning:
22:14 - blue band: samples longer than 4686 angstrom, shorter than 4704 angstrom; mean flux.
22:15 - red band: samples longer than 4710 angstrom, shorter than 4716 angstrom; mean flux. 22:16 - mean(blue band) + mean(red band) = 1.08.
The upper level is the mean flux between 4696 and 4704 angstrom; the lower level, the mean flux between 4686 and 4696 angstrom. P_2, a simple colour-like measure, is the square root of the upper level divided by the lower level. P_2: 0.99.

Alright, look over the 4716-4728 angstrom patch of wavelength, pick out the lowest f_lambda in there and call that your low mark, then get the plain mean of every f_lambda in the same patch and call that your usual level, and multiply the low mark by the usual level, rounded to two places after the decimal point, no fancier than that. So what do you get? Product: 0.32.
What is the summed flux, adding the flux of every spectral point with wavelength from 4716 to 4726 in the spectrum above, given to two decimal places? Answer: 1.75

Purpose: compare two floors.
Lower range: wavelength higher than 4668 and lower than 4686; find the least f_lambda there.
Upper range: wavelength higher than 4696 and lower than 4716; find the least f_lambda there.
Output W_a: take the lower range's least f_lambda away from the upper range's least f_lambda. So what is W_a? -0.117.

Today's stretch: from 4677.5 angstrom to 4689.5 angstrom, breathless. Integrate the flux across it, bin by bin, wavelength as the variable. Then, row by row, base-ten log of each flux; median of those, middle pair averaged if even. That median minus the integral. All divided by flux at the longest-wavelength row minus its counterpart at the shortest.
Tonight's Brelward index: 98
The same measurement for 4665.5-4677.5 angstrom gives -135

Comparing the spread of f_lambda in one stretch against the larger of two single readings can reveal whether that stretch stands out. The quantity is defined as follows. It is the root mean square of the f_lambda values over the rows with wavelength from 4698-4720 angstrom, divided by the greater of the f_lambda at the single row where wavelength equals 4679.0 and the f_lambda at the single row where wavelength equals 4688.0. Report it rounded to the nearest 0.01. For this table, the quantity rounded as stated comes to 0.87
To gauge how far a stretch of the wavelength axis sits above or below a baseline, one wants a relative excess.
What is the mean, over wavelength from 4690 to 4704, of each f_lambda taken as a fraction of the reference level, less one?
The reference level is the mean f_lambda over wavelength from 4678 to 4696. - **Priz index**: -0.13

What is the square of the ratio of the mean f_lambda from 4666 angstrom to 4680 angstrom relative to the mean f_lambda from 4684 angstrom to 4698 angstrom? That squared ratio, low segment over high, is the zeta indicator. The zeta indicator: 1.16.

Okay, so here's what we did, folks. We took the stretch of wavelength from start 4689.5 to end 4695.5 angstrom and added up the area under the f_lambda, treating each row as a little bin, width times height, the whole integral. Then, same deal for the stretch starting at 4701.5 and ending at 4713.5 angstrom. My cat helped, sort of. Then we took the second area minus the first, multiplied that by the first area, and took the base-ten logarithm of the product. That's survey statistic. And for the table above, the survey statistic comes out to 1.1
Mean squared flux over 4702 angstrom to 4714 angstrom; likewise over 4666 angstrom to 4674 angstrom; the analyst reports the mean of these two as 0.300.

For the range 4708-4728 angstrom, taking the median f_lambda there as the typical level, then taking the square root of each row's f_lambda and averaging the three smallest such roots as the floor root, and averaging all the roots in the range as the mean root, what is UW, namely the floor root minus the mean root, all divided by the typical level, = -0.020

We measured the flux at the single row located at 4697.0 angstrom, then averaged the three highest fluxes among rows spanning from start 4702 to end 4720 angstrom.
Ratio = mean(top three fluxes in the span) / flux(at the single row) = 1.42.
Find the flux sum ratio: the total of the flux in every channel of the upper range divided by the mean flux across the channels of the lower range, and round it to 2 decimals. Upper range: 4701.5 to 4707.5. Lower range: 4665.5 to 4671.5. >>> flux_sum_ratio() 2.18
